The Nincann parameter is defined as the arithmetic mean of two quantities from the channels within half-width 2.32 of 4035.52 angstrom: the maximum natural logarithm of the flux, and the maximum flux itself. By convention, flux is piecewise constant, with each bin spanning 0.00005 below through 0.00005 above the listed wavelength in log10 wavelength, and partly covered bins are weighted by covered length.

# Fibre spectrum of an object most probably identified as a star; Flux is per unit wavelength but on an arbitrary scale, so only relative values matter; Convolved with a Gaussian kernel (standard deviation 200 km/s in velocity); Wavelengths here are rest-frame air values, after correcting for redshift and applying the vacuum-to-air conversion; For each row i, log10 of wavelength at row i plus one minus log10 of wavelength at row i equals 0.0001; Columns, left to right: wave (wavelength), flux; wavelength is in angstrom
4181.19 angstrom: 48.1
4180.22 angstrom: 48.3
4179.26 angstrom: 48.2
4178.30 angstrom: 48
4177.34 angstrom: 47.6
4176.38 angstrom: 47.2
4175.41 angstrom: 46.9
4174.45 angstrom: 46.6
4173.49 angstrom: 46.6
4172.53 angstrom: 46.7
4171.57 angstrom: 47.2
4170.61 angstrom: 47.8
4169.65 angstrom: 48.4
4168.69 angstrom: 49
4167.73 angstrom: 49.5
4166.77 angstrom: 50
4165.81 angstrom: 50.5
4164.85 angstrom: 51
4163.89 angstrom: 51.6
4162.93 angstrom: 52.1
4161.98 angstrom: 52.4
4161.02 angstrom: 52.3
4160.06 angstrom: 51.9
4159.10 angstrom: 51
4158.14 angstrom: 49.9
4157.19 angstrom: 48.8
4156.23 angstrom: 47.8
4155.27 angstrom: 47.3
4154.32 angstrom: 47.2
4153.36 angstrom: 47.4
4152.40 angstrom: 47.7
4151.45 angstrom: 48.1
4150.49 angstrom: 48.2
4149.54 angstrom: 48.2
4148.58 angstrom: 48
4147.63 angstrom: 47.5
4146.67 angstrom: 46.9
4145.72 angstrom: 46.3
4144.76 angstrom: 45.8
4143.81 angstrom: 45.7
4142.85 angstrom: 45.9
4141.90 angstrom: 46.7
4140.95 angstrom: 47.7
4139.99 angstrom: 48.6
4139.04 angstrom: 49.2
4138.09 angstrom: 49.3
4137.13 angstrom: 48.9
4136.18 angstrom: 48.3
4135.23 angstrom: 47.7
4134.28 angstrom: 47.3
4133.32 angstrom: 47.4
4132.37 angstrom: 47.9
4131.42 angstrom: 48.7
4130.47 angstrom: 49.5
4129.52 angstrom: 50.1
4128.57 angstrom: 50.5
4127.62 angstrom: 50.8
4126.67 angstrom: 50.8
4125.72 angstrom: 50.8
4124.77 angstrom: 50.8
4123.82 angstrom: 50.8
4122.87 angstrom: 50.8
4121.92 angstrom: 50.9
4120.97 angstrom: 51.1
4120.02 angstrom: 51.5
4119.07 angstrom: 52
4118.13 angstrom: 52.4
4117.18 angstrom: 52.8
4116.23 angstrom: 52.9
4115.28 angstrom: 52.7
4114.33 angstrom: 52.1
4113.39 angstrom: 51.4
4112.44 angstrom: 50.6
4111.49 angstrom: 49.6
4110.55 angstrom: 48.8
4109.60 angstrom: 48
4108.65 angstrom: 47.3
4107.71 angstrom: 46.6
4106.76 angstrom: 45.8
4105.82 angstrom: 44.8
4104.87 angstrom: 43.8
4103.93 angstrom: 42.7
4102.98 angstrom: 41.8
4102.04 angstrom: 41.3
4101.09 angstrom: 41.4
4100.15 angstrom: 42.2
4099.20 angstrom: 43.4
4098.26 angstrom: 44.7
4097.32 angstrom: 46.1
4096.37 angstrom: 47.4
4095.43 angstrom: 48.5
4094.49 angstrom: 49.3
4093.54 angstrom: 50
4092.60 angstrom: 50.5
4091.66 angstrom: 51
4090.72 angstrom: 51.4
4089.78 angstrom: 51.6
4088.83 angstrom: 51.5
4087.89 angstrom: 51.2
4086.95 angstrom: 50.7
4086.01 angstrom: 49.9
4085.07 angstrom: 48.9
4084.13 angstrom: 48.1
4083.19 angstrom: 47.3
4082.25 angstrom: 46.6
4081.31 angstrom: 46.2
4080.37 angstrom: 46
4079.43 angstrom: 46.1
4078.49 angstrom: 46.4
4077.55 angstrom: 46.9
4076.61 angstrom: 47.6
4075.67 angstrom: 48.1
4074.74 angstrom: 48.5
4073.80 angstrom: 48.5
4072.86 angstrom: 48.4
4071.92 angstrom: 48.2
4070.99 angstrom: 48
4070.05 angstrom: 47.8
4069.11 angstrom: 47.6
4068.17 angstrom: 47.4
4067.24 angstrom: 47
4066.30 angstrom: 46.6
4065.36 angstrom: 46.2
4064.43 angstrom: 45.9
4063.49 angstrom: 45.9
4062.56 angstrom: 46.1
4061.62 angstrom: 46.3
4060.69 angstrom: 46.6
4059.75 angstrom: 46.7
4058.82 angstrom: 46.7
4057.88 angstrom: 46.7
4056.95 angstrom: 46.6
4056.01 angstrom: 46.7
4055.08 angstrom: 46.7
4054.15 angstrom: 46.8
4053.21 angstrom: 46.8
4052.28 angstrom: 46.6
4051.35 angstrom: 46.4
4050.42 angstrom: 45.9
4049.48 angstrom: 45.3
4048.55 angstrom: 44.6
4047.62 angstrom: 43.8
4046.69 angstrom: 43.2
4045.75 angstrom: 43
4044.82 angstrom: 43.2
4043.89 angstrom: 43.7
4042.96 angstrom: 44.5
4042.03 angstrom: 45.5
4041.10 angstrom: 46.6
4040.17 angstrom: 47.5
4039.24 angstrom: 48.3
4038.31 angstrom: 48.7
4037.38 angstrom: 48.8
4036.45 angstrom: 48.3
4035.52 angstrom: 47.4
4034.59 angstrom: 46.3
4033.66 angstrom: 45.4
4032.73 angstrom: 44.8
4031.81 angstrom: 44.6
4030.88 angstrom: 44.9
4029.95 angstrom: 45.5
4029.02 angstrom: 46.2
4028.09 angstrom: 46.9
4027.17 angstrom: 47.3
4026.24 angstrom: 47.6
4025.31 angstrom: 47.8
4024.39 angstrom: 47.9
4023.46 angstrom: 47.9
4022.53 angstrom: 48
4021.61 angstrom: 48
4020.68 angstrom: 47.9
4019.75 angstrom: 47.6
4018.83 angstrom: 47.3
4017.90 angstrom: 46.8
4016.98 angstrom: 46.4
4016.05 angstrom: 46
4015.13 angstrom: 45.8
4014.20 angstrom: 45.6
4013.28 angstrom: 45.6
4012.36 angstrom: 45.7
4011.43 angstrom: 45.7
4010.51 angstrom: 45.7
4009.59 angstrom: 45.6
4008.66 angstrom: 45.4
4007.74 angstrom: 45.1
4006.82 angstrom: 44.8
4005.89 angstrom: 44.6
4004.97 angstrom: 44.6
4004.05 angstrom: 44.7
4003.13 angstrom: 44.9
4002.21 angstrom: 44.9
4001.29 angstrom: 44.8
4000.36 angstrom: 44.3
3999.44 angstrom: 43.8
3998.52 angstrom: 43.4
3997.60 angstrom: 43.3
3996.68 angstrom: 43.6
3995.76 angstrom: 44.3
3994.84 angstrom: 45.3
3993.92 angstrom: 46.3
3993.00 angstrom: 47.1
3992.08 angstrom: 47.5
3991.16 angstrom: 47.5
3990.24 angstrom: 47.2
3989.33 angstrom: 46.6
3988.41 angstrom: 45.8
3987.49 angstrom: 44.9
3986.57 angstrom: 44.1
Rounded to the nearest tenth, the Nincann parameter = 26.3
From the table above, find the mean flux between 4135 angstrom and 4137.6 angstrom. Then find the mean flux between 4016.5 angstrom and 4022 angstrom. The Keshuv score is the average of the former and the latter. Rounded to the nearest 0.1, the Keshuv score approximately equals 47.8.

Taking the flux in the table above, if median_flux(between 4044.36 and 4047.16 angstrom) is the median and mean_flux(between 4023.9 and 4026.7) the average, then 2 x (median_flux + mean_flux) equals 182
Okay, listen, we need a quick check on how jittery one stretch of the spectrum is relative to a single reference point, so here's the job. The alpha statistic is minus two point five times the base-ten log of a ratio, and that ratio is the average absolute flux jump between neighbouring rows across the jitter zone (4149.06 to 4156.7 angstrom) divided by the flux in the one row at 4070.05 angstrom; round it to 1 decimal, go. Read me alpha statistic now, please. 5.8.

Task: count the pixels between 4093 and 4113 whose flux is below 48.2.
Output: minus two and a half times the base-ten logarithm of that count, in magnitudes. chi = -2.94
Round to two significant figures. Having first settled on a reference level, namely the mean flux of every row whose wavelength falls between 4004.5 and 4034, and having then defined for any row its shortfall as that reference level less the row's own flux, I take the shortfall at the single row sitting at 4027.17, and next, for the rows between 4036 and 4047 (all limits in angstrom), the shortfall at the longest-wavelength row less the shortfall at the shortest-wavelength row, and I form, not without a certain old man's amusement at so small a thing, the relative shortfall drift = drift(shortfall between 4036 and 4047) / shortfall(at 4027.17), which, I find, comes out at -4.7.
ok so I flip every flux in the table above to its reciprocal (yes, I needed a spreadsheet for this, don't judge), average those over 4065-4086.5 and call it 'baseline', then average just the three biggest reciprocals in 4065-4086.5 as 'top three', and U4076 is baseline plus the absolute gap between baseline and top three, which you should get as 0.0217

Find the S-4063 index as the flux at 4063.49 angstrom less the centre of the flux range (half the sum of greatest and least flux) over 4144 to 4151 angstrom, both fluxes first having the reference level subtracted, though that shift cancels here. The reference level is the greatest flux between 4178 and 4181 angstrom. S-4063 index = -1.1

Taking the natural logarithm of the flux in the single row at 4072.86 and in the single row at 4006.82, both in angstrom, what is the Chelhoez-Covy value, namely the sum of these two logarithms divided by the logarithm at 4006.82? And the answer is 2.02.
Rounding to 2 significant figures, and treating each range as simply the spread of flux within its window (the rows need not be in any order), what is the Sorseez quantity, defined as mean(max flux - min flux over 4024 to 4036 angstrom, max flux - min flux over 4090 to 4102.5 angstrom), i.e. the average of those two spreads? 6.7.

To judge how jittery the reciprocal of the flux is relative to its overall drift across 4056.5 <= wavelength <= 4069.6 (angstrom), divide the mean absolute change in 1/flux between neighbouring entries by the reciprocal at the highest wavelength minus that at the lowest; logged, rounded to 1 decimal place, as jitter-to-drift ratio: -0.2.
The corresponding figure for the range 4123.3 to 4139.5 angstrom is 0.2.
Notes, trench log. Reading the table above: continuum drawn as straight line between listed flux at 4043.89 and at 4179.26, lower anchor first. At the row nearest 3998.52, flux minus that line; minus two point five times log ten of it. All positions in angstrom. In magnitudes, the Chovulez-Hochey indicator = -0.21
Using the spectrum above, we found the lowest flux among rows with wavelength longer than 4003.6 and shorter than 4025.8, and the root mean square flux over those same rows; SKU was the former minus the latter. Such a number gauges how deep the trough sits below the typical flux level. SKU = -1.7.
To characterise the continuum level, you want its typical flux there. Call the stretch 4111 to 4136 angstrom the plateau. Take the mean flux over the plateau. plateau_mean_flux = 50.5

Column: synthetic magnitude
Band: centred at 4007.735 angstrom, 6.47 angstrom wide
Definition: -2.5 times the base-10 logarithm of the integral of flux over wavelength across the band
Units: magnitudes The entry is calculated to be -6.2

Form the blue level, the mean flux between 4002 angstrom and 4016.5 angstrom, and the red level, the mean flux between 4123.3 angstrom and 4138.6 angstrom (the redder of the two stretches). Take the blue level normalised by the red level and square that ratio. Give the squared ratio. 0.84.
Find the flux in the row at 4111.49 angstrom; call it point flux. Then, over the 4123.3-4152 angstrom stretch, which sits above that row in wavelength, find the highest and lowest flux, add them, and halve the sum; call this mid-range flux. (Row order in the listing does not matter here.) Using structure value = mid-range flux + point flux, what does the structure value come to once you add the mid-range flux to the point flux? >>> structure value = 98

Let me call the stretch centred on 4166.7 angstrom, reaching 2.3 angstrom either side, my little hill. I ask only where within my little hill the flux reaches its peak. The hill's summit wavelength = 4164.85 angstrom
